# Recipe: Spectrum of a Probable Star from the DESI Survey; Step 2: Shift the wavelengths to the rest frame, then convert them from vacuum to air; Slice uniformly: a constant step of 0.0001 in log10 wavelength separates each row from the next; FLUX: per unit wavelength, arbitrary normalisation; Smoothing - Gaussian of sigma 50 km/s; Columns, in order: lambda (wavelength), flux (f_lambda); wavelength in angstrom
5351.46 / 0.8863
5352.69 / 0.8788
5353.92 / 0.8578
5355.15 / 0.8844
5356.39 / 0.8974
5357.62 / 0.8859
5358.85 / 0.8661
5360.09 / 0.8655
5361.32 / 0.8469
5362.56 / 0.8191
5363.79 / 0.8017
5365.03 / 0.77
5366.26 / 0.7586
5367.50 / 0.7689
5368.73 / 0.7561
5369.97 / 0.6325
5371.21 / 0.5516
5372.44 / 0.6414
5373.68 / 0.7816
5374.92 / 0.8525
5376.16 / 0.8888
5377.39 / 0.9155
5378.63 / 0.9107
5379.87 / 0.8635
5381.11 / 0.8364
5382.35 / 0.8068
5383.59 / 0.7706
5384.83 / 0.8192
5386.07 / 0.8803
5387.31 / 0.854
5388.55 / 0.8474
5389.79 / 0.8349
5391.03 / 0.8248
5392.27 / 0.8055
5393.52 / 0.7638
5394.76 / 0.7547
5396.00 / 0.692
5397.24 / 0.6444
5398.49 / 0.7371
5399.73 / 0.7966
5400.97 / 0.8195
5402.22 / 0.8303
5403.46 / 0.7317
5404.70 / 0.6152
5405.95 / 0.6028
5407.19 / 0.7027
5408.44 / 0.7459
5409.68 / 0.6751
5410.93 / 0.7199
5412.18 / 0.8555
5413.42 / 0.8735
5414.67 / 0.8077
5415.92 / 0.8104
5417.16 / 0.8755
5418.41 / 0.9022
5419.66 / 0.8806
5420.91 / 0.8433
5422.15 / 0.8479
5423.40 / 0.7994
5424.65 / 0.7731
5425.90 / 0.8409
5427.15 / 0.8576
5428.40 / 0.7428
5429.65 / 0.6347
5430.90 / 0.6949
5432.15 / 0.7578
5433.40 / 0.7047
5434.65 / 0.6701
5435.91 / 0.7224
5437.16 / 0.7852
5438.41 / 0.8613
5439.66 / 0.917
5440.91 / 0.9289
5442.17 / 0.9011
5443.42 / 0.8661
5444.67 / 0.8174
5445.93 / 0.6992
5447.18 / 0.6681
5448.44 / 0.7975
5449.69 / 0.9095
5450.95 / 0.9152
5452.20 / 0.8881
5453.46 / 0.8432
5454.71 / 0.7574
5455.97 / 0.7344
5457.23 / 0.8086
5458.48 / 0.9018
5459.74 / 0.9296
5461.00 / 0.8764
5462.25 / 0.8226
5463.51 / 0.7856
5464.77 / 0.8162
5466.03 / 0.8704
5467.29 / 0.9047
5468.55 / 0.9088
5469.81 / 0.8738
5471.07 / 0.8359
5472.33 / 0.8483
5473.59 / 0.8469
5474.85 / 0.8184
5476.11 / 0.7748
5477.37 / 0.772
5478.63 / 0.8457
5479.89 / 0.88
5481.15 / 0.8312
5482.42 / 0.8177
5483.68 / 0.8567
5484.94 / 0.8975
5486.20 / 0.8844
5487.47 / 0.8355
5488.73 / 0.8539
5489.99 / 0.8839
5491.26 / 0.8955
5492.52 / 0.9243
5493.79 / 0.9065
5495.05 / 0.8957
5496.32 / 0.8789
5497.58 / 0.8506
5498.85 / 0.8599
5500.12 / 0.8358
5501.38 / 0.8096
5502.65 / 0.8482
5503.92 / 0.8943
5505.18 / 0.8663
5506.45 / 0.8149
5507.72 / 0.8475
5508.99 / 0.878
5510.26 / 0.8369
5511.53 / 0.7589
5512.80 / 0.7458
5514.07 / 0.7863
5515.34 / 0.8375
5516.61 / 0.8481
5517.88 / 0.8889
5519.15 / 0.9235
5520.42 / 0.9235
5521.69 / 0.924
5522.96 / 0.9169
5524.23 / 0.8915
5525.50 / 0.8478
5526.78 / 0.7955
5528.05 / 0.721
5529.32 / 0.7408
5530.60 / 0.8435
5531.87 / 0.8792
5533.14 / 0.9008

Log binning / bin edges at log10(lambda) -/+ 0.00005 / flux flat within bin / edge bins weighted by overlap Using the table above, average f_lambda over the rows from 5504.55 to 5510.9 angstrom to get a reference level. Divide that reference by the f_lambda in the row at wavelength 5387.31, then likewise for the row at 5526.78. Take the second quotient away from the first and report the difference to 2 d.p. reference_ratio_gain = -0.07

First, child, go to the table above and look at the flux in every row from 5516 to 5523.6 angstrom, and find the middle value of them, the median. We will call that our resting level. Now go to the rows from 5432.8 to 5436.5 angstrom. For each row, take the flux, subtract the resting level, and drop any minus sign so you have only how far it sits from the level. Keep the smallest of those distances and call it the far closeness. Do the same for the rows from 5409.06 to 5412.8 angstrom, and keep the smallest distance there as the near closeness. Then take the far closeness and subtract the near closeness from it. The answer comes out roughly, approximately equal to 0.133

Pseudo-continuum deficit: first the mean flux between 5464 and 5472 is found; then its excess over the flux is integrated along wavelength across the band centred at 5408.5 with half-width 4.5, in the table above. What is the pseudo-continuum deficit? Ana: 1.4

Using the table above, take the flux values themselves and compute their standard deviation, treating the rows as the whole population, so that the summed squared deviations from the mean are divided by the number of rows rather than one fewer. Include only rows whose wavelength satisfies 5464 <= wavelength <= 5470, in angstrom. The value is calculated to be 0.033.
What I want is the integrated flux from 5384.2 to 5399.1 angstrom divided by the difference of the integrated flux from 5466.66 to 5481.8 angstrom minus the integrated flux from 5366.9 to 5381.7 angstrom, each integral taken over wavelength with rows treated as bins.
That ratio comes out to 10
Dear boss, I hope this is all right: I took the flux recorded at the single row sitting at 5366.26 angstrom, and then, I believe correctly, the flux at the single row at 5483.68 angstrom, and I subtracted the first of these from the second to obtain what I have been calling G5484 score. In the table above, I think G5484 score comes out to 0.10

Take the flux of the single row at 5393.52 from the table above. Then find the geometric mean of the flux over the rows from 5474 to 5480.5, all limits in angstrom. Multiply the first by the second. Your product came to 0.624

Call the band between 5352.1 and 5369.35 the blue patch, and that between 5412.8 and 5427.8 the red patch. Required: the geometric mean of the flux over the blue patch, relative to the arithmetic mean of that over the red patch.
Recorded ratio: 0.99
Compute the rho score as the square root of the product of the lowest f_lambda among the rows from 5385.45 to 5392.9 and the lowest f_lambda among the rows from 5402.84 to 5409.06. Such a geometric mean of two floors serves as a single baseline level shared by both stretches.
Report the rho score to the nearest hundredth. 0.70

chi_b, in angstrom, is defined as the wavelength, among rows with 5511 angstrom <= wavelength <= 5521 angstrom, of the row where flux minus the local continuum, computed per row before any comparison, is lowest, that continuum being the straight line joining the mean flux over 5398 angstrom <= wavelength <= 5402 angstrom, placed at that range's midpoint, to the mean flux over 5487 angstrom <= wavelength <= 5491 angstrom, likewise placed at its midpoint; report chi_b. 5512.80 angstrom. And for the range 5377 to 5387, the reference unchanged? 5383.59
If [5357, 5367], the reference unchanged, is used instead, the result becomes 5366.26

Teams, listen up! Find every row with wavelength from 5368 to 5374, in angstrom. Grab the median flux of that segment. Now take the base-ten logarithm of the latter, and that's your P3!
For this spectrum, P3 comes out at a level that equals -0.19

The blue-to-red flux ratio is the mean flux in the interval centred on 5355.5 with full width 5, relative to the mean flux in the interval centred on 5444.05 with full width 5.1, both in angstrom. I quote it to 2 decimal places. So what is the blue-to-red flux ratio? 1.07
